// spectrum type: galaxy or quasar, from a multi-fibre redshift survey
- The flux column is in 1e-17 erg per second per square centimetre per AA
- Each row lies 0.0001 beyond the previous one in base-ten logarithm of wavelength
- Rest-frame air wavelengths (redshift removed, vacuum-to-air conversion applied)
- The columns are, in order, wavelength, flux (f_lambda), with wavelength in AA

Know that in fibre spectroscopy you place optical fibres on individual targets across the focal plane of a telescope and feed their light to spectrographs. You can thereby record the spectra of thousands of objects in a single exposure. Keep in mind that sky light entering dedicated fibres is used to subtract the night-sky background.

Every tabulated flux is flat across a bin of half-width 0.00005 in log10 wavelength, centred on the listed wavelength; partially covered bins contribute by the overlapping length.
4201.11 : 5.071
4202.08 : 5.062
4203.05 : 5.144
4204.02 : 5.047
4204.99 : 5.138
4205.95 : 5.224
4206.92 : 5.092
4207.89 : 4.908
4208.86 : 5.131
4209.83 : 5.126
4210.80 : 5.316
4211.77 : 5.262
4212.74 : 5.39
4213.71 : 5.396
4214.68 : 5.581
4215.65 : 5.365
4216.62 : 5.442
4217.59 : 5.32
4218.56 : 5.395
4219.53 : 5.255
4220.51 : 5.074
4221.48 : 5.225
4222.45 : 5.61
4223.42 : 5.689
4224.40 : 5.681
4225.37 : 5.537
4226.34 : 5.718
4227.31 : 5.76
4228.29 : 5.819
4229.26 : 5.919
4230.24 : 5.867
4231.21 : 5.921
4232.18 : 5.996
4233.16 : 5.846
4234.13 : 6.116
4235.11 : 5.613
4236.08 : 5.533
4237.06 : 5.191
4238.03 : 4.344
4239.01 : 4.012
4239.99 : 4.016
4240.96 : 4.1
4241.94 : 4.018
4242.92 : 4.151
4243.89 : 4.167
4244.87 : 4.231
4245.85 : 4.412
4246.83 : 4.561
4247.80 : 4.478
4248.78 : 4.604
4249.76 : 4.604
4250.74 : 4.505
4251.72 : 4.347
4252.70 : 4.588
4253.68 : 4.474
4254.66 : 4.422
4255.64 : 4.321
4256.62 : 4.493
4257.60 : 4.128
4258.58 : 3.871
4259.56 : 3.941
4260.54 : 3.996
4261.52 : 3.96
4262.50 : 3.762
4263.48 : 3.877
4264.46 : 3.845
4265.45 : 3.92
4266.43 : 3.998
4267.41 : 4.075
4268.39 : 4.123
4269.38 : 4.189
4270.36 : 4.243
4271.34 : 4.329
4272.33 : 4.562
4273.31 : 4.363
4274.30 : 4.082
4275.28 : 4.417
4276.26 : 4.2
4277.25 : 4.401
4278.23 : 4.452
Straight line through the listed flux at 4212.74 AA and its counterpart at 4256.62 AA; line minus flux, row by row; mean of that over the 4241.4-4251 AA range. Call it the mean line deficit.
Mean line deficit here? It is 0.3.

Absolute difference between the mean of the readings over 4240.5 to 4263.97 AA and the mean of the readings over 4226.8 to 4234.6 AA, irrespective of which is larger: 1.7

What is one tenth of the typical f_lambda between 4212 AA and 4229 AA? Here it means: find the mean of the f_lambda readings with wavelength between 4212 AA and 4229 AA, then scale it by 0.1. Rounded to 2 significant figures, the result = 0.55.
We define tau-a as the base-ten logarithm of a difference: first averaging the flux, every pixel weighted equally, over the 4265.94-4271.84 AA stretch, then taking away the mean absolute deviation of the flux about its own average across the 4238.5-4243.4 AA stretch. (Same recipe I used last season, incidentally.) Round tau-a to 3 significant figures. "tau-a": 0.613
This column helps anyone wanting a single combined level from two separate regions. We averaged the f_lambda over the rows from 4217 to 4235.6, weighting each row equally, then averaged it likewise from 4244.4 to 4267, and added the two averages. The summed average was 9.9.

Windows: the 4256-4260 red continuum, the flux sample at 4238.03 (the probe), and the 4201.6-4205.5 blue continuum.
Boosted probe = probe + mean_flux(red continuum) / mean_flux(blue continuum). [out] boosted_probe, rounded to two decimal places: 5.15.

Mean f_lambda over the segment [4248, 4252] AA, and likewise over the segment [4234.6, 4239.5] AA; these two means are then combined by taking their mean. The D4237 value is 4.73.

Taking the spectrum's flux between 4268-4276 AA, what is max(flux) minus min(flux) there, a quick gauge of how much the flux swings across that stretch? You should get 0.48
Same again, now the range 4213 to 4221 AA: 0.51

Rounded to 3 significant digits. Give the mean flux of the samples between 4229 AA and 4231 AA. 5.89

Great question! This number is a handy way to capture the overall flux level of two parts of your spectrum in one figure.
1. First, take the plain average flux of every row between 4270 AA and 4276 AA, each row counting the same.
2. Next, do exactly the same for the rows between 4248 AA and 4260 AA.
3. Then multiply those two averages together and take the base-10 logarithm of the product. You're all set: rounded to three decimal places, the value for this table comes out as 1.276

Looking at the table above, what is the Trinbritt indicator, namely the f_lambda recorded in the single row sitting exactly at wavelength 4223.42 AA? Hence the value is 5.689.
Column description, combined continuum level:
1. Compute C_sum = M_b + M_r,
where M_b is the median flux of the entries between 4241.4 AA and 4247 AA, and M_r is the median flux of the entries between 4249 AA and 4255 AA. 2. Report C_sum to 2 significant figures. 8.7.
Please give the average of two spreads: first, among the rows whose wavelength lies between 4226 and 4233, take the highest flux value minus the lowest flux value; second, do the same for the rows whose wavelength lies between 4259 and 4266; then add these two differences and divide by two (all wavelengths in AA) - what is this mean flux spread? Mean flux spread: 0.256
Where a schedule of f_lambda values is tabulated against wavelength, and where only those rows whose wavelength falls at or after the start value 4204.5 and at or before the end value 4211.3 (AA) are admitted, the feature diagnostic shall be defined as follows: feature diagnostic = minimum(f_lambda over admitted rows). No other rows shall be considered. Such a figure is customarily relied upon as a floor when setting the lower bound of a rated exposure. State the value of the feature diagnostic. 4.908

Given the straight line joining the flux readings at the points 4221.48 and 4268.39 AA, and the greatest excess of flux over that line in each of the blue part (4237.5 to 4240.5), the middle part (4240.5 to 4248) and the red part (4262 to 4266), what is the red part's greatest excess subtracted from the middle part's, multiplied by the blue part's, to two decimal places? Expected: -0.10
